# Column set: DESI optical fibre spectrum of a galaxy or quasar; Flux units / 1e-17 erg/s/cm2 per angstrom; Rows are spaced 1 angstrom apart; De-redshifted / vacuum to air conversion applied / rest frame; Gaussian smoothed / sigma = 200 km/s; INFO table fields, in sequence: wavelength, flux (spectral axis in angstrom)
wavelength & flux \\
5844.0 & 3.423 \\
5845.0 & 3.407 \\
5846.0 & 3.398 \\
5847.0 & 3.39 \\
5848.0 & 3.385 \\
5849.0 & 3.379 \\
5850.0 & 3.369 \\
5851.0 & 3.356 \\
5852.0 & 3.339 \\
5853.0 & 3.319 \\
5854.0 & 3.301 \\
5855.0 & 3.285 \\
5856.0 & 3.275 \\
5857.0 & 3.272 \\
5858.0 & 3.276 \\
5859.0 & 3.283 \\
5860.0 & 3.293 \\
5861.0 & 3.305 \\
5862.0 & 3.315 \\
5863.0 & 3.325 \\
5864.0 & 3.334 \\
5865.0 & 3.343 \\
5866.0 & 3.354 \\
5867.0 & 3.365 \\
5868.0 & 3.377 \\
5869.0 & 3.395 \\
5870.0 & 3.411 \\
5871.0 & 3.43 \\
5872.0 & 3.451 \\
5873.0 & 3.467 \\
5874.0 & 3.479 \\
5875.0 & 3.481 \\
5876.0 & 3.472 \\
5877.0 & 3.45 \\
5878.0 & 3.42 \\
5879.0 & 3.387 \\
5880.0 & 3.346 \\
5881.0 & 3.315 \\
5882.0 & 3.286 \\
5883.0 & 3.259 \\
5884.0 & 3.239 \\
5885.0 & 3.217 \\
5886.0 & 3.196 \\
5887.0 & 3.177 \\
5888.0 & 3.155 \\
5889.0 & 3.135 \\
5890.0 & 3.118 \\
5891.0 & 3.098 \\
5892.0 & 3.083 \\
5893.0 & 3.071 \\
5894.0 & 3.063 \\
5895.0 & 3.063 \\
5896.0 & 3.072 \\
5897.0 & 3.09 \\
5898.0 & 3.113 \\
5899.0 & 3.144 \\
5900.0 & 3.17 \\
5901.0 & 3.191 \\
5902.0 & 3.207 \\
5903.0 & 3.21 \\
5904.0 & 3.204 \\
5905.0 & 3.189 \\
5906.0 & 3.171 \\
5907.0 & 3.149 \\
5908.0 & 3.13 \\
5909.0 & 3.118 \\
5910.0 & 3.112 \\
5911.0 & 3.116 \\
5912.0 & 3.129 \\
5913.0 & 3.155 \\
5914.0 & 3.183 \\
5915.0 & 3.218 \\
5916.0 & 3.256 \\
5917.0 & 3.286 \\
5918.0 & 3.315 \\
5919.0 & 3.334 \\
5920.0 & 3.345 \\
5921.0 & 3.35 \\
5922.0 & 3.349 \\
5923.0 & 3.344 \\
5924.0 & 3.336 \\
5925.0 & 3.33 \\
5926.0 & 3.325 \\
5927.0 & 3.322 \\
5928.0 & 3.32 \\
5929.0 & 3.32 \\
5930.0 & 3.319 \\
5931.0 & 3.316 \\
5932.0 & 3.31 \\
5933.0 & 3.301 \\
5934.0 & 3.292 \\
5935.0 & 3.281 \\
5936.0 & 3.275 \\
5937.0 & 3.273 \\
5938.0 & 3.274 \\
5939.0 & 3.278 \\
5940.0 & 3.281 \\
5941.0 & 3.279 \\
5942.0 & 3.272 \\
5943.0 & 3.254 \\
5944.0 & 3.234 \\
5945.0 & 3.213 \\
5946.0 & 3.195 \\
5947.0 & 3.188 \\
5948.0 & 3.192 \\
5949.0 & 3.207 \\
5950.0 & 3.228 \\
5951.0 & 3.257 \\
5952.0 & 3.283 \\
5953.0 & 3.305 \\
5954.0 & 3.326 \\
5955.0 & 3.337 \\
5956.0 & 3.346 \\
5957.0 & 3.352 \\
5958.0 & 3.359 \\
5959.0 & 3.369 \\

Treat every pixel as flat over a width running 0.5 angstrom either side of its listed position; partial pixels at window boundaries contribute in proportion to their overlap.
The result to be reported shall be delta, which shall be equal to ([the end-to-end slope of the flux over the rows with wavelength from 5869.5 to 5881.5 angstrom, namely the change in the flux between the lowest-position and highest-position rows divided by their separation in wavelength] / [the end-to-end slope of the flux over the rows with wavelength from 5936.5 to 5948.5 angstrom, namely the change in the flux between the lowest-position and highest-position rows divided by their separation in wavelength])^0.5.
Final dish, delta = 1.1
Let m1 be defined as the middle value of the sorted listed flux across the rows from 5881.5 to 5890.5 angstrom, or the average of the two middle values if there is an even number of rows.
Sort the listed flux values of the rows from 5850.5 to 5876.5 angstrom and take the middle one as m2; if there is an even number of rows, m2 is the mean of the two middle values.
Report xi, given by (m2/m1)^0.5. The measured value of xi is 1.02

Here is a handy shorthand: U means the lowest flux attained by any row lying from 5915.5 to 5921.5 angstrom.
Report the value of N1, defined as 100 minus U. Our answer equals 96.7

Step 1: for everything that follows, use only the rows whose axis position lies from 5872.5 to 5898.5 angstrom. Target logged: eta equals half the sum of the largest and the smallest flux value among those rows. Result 3.27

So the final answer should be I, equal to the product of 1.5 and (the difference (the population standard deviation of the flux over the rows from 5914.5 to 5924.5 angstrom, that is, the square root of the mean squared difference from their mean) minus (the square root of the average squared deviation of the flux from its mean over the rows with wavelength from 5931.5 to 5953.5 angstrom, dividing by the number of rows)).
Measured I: 0.01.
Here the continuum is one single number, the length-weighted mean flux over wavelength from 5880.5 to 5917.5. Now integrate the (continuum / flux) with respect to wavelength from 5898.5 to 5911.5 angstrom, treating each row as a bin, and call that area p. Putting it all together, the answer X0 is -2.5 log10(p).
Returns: -2.79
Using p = 13.01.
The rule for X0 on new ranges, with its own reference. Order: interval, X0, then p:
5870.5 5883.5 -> -2.71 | 12.09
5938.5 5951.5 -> -2.76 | 12.71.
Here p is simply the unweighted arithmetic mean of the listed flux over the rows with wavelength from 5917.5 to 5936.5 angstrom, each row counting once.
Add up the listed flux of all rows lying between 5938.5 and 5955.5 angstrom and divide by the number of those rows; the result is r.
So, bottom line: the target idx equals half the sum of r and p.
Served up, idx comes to 3.29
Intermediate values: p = 3.32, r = 3.25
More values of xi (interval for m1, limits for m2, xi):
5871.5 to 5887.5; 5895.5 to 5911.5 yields 0.97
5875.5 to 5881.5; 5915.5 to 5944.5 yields 0.99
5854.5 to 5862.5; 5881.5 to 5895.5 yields 0.98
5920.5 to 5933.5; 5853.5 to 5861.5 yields 0.99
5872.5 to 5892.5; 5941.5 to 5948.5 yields 0.99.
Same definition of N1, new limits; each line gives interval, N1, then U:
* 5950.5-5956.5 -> 96.7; 3.257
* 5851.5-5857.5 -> 96.7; 3.272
